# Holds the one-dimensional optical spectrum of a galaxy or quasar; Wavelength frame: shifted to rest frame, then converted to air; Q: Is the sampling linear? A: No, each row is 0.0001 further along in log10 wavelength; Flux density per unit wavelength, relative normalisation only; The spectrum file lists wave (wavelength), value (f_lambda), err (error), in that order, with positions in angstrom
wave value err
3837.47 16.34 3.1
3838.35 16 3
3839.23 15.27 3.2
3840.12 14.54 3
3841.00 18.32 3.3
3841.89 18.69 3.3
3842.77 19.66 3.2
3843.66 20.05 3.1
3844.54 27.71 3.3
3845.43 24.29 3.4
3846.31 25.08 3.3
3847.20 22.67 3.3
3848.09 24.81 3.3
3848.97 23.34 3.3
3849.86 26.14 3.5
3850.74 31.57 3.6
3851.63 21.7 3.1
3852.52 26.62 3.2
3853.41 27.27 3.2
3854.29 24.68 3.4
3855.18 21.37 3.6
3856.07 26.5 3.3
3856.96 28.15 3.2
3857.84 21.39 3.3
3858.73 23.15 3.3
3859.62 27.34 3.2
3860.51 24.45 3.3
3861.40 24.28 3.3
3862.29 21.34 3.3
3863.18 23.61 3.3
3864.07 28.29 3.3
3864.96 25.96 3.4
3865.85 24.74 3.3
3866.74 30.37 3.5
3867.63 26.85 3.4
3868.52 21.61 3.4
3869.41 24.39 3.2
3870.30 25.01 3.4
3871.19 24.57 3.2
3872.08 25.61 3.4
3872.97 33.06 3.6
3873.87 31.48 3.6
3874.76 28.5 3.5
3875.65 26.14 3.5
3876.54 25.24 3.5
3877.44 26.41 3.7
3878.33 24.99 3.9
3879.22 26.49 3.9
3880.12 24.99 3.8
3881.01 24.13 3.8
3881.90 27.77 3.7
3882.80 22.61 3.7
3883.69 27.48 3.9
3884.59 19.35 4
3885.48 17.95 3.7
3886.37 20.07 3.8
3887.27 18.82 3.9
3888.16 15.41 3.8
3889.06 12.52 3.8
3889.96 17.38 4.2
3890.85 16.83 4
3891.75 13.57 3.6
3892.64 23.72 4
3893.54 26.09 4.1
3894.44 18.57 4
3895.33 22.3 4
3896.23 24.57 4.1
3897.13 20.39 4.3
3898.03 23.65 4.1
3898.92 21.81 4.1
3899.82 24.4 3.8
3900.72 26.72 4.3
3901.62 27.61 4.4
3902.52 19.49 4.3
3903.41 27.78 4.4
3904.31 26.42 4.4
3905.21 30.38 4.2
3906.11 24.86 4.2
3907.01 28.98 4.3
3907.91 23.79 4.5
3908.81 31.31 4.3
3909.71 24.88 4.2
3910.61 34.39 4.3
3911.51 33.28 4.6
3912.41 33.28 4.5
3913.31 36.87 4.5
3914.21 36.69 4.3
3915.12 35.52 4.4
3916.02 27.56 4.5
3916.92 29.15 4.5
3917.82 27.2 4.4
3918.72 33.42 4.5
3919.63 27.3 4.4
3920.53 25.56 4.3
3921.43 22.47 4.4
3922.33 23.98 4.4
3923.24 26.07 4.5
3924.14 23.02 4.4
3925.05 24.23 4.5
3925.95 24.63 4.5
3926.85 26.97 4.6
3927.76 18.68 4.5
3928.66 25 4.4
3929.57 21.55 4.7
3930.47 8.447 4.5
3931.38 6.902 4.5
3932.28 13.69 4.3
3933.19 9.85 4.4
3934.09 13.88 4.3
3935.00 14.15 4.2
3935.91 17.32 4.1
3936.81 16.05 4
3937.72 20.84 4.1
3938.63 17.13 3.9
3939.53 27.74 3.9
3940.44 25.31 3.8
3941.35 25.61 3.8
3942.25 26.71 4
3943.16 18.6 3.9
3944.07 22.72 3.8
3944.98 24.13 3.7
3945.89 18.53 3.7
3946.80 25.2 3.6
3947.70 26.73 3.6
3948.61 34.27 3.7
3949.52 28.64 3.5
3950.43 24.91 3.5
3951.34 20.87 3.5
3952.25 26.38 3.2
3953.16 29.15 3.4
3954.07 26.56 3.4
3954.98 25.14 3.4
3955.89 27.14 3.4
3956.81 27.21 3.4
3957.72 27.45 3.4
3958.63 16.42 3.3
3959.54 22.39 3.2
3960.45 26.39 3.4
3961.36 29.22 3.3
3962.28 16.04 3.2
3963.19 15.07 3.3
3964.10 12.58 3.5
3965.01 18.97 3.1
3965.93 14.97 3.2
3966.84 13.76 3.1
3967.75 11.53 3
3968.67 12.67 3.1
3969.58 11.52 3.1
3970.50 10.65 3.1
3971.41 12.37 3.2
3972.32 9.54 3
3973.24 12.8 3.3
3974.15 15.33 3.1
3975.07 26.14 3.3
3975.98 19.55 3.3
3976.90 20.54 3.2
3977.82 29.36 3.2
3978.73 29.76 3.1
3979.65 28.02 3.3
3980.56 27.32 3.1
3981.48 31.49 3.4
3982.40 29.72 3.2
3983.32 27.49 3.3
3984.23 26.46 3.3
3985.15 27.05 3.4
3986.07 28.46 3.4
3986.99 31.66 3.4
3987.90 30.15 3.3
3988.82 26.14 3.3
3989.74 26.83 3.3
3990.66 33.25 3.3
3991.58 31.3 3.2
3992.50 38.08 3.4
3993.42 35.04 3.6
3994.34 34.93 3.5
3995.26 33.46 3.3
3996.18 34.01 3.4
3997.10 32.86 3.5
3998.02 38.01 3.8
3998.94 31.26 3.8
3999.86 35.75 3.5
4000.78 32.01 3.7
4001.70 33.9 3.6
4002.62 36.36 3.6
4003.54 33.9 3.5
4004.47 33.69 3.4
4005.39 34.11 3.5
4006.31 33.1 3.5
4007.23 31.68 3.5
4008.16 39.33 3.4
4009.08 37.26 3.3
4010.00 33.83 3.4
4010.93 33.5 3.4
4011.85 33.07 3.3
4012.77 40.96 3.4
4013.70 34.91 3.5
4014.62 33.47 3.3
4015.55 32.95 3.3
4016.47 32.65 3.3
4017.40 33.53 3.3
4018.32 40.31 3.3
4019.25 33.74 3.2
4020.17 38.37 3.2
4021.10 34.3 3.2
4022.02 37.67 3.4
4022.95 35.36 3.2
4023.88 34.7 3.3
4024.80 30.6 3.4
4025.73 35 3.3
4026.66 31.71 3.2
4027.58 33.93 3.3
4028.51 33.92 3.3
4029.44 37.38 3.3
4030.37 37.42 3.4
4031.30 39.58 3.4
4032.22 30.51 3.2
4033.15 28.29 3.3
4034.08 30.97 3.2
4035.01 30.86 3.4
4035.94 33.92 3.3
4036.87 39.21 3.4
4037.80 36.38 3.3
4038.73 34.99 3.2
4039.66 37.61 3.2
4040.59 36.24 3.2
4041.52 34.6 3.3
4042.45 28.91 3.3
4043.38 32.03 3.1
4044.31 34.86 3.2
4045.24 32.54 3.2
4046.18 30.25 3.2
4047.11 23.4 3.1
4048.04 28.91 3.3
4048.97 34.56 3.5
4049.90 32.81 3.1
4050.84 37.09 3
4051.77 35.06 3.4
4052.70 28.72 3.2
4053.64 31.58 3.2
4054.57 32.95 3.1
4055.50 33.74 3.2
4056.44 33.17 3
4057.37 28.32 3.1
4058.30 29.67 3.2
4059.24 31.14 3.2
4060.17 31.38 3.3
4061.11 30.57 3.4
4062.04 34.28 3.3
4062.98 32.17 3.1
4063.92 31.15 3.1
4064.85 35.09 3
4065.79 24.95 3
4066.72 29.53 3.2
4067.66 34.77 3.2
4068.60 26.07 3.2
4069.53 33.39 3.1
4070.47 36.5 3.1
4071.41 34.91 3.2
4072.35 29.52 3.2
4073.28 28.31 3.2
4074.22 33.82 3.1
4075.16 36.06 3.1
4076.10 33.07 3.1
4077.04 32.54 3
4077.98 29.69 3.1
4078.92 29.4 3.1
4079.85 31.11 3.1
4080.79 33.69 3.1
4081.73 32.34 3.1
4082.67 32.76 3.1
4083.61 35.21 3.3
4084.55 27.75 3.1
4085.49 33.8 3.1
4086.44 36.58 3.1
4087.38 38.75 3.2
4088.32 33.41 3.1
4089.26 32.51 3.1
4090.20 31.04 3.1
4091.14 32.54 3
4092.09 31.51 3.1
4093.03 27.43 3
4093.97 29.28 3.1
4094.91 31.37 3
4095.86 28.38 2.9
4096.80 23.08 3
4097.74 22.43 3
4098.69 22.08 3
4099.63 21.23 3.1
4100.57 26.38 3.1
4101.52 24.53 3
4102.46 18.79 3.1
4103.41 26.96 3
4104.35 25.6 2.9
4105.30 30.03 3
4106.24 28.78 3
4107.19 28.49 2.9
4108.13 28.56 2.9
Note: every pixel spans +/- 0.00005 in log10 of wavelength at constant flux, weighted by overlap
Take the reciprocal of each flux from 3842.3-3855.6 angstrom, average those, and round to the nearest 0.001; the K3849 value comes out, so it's 0.042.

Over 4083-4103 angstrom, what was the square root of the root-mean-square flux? 5.4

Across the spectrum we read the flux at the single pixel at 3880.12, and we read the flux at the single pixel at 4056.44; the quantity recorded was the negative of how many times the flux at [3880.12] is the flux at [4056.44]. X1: -0.75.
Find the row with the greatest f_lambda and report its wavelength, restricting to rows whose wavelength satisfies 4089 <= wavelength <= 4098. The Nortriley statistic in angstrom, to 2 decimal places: 4091.14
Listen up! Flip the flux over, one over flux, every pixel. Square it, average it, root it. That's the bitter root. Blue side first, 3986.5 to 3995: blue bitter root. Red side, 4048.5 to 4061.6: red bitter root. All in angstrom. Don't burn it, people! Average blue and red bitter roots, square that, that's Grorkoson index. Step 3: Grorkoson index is 0.0010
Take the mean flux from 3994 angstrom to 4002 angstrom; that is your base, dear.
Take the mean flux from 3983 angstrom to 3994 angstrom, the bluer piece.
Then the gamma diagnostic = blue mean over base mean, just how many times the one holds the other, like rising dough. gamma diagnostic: 0.89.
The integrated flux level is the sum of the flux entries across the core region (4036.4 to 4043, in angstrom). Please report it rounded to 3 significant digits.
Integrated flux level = 248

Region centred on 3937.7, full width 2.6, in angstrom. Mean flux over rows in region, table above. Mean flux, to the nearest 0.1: 18.0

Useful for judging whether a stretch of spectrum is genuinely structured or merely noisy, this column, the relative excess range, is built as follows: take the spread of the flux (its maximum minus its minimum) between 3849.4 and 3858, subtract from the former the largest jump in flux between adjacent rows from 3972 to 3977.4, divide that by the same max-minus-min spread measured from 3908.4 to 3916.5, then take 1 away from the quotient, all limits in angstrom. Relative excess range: -1.1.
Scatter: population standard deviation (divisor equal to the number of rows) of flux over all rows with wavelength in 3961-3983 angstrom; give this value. 7.4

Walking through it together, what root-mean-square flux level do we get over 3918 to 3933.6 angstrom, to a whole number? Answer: 22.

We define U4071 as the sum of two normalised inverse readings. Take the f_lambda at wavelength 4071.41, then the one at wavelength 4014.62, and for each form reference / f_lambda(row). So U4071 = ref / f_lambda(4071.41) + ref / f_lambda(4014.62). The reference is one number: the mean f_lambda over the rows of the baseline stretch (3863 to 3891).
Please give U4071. 1.41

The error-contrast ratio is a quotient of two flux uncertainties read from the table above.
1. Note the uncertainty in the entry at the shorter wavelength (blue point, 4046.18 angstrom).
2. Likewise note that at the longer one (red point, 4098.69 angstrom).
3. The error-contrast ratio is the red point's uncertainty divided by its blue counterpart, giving 0.94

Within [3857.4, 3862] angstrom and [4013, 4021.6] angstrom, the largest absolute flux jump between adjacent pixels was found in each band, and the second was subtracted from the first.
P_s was -2.6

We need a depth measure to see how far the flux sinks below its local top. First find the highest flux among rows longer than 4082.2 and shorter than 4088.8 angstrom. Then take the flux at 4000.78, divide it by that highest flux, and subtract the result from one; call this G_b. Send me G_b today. 0.17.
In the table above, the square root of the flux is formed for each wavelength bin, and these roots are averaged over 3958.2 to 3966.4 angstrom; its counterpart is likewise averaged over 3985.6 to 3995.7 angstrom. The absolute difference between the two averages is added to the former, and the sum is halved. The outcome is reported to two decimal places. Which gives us 2.81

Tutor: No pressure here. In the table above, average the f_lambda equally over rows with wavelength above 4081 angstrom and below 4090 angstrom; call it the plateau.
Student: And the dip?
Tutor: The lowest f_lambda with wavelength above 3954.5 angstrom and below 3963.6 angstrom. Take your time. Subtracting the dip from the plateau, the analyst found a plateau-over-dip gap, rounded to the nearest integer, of 19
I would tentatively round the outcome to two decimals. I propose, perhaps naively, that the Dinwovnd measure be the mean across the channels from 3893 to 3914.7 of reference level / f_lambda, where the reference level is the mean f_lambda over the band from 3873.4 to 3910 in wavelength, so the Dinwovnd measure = 0.90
